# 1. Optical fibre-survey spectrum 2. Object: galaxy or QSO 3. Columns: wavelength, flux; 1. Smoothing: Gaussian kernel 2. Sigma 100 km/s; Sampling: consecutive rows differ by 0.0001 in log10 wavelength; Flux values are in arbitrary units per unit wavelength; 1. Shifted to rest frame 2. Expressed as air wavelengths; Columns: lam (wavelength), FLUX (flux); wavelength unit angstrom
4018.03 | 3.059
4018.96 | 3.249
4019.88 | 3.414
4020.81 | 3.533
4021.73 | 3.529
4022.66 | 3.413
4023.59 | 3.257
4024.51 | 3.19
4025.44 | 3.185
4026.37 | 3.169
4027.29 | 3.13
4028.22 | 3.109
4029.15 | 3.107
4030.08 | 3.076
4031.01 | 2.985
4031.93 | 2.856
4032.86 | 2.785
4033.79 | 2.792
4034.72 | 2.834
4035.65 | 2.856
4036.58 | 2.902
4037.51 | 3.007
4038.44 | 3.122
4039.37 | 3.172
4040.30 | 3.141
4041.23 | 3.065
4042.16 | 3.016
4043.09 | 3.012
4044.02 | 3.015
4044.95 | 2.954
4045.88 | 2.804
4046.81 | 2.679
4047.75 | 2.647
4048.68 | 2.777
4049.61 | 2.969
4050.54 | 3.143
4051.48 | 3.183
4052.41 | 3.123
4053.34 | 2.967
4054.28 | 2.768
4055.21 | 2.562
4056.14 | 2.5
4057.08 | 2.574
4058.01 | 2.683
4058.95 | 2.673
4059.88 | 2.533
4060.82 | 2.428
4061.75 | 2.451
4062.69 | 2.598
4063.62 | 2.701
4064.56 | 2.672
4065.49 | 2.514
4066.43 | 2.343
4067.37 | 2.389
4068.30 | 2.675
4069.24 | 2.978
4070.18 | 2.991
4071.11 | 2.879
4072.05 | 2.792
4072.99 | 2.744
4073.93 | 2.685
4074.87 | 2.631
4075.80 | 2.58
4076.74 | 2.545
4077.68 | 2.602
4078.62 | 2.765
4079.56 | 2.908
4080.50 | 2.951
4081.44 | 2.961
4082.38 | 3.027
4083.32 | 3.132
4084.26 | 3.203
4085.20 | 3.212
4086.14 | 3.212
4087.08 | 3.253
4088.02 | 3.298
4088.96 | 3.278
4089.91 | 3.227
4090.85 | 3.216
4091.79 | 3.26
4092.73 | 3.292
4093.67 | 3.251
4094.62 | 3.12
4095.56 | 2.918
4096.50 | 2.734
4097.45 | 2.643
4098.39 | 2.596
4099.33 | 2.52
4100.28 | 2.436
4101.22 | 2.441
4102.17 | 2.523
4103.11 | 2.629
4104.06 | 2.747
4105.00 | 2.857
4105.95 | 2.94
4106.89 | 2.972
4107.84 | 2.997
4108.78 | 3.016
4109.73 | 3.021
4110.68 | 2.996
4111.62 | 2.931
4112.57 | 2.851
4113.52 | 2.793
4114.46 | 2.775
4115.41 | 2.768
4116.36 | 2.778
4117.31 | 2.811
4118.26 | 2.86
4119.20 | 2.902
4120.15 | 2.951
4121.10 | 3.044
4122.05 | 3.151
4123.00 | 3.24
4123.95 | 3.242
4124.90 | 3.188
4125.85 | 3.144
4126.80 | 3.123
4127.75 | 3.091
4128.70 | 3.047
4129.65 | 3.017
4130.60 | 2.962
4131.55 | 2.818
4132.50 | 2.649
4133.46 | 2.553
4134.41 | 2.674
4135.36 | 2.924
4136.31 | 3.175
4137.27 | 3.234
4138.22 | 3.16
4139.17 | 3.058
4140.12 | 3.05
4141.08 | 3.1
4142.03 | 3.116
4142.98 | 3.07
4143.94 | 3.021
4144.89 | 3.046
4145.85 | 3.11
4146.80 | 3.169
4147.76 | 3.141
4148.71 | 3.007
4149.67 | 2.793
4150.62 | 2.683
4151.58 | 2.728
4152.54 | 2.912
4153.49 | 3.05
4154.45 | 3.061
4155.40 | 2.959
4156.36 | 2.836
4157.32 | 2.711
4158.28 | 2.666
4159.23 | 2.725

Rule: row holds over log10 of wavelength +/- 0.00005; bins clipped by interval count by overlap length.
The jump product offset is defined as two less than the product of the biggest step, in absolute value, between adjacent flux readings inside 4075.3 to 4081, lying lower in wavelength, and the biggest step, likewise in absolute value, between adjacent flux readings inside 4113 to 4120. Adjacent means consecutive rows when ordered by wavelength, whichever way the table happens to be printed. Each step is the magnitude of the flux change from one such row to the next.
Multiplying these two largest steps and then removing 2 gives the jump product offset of -1.99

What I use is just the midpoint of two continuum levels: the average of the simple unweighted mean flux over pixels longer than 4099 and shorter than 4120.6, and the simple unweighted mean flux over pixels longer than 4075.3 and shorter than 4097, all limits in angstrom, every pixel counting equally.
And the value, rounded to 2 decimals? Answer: 2.92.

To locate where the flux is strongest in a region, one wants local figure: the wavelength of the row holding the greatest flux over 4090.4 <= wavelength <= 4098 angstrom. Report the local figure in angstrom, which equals 4092.73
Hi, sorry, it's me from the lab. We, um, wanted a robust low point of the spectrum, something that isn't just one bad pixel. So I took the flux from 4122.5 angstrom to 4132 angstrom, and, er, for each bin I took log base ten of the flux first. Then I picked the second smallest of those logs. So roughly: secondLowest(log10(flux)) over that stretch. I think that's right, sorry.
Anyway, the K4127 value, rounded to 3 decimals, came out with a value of 0.472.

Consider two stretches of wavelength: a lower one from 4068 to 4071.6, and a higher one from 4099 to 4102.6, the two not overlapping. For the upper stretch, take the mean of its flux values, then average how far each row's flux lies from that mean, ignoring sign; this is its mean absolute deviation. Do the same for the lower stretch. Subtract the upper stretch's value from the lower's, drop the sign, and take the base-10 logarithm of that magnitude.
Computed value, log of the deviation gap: -1.21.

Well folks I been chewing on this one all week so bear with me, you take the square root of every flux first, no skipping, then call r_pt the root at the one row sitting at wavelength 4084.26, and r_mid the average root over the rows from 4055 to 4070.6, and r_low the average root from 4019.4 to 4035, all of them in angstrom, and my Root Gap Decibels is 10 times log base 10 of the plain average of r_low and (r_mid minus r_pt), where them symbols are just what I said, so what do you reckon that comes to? -1.0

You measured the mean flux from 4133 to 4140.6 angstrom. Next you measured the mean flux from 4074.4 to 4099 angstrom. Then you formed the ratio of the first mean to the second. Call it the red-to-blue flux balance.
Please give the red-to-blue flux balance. 1.00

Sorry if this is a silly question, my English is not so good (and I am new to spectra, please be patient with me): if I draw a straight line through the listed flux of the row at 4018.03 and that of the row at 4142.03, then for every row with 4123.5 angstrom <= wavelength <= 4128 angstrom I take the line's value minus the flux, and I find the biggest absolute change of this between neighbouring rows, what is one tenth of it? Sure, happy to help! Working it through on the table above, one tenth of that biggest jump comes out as 0.005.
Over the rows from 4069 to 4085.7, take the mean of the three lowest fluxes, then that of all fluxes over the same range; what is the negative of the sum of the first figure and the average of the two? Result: -5.3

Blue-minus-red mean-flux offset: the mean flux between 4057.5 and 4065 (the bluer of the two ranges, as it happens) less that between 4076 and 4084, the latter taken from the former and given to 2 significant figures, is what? -0.27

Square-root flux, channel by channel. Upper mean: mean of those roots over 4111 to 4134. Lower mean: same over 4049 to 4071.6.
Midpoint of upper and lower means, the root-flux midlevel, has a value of 1.68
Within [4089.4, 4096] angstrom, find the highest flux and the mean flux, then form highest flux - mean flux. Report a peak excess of 0.11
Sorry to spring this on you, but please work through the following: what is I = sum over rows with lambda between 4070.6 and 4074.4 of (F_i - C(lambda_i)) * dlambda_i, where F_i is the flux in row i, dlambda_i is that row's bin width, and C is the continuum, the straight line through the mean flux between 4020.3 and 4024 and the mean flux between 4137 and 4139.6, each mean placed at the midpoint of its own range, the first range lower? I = -2.0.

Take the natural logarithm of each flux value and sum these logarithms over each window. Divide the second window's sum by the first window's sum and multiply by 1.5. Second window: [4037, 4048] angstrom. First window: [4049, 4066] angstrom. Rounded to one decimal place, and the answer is 1.1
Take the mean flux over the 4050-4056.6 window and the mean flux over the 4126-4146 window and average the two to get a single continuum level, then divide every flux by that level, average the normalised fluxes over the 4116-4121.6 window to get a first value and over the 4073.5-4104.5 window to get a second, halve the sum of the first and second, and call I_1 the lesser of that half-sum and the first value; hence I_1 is 0.98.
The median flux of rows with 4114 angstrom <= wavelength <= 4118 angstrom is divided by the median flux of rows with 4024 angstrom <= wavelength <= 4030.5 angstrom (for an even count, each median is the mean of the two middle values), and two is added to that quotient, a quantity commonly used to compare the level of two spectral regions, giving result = 2.89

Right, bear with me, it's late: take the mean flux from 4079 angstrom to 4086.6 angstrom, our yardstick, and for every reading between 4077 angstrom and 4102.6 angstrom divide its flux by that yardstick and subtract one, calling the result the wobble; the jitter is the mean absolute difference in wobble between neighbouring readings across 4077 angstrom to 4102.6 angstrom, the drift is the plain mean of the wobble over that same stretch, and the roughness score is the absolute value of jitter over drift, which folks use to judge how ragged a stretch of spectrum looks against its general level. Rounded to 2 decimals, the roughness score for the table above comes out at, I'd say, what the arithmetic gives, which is 0.61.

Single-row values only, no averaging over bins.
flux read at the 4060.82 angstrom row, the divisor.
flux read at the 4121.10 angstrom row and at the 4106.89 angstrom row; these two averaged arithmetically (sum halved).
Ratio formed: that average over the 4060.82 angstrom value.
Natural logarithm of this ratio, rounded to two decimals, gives 0.21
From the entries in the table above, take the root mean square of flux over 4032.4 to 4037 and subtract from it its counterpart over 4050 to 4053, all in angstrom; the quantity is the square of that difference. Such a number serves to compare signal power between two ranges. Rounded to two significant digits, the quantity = 0.10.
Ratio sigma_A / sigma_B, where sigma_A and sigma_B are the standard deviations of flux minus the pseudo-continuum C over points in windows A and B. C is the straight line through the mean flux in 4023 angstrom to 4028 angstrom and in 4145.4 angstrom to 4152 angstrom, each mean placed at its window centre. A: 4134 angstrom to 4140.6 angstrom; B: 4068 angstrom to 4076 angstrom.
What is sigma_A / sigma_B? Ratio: 1.3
